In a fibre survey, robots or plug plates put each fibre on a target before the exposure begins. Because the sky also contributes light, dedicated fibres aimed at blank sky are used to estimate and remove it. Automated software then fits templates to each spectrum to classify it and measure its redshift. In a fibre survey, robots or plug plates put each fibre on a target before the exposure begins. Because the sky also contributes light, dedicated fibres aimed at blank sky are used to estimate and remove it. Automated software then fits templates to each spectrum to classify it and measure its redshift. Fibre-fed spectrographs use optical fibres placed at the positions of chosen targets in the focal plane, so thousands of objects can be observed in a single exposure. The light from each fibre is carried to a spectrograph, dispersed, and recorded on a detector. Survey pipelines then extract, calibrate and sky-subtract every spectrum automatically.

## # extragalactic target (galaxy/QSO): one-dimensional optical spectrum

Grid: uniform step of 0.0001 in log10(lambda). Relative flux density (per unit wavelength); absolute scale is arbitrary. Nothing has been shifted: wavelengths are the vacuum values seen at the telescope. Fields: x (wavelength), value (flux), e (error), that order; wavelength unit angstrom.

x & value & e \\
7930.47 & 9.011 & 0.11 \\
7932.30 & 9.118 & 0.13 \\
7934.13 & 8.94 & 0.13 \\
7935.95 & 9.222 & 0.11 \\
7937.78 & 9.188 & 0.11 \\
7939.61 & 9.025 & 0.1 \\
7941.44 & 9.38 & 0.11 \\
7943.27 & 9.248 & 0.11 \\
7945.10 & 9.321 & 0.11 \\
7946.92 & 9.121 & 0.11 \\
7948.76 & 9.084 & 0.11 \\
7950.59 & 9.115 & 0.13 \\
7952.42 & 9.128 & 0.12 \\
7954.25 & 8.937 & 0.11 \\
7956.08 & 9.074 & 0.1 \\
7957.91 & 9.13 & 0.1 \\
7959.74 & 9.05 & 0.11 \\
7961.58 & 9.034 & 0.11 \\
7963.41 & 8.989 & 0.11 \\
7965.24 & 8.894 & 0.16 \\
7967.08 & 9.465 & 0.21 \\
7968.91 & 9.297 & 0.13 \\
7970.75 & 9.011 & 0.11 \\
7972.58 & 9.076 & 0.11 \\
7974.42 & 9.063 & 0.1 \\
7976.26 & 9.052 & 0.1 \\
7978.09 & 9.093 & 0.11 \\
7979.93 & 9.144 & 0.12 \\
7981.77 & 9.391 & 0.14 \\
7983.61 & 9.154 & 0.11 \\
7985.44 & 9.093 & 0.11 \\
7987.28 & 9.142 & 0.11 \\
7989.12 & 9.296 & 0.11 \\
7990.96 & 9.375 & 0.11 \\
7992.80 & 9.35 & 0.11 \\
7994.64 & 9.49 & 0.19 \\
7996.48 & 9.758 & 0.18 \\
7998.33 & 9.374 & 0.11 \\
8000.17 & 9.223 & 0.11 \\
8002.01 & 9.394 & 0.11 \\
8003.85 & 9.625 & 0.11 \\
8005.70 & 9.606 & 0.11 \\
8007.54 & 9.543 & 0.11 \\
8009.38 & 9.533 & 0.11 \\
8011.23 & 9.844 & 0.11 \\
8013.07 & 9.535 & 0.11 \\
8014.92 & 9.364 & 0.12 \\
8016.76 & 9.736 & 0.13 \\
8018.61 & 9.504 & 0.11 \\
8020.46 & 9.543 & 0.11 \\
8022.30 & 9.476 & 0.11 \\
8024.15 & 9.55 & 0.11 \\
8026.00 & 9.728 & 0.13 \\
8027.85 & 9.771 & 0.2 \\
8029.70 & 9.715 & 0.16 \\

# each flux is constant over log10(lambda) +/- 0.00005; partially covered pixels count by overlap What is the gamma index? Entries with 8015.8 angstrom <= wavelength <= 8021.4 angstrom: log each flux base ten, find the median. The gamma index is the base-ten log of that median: -0.0089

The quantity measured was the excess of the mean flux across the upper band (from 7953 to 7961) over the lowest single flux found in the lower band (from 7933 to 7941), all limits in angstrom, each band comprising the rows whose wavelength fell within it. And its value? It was 0.11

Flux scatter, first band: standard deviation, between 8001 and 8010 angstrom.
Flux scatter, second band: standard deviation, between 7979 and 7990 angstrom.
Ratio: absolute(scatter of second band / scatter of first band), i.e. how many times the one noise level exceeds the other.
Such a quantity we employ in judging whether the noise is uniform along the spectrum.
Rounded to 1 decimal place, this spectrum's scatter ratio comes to 1.3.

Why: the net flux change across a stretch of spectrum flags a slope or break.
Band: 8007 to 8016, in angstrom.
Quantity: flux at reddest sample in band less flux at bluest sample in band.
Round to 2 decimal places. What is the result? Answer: -0.18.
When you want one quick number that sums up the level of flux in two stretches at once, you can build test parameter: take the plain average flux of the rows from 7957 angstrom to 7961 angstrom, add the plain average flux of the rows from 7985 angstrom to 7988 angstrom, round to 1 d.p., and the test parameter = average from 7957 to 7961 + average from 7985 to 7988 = 18.2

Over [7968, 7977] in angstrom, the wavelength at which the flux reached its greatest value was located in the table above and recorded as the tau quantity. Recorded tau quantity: 7968.91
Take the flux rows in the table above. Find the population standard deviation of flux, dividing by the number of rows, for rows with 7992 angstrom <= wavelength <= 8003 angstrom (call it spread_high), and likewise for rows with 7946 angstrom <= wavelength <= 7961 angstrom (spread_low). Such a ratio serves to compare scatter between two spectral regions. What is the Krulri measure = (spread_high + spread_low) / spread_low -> 3.7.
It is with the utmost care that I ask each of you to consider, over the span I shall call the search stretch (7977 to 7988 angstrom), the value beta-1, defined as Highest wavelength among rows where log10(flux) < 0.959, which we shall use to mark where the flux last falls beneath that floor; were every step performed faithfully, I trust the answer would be 7985.44 angstrom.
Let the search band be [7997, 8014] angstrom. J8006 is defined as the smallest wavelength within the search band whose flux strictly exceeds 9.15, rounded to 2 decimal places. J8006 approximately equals 7998.33 angstrom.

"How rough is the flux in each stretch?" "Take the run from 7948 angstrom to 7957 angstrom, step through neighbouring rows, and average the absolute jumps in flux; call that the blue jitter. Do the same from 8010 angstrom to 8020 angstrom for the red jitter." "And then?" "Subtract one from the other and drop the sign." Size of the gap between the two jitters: 0.18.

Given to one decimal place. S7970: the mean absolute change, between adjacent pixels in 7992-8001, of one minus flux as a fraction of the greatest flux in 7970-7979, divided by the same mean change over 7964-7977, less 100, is -98.7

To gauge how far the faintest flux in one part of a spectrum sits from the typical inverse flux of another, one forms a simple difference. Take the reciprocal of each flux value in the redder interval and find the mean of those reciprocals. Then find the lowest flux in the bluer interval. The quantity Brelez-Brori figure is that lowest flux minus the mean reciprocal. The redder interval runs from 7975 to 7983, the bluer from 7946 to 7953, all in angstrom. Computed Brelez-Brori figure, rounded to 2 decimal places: 8.97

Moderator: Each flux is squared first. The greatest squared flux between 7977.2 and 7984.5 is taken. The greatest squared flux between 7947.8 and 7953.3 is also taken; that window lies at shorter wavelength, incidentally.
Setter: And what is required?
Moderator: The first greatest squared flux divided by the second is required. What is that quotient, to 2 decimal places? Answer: 1.06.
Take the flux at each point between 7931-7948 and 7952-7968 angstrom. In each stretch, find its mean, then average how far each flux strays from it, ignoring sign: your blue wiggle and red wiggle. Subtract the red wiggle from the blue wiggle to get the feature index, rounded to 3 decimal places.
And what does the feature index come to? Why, 0.000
